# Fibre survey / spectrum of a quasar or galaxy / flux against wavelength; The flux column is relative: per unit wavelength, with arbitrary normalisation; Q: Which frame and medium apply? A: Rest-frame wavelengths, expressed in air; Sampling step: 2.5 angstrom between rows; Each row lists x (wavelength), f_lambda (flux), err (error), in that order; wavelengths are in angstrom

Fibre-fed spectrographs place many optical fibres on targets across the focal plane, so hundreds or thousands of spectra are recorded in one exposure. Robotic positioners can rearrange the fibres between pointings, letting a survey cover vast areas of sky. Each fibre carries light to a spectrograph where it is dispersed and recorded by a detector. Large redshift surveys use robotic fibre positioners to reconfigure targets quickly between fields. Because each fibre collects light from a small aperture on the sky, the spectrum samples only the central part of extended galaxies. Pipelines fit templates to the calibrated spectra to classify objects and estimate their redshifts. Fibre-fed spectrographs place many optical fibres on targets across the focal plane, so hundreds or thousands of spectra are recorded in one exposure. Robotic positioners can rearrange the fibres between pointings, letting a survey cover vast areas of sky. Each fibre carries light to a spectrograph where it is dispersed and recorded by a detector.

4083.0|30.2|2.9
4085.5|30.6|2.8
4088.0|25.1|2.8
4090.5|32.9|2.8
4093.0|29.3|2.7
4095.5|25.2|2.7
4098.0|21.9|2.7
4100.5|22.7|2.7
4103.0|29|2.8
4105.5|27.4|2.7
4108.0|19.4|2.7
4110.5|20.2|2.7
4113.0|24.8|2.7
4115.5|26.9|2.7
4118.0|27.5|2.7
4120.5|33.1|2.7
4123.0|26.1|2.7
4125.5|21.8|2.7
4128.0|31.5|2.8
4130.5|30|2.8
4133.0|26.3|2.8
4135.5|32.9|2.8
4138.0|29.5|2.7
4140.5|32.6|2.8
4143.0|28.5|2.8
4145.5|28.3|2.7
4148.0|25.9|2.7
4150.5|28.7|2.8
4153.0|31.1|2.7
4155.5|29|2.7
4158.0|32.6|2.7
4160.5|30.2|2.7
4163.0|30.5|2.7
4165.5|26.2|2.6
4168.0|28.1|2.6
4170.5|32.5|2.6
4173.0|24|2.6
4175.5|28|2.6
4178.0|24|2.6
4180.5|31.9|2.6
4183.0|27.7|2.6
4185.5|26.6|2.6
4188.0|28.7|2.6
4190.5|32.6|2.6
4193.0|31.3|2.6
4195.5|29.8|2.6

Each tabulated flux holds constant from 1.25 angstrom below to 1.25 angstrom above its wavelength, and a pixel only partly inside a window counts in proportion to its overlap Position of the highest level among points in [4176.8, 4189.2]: 4180.5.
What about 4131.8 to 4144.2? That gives 4135.5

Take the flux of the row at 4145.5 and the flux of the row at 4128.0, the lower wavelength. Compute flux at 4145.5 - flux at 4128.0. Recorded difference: -3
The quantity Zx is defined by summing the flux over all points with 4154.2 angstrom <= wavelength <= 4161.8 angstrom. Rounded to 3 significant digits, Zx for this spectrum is 91.8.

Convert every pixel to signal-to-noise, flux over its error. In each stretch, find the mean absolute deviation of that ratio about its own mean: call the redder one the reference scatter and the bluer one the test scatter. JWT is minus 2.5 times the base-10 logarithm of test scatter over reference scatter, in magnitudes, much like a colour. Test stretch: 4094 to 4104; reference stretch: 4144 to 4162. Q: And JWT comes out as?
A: -0.2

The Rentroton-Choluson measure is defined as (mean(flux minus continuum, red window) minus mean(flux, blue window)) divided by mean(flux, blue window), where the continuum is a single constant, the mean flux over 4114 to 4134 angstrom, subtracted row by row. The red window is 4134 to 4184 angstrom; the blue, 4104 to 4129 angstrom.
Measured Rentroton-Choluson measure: -0.95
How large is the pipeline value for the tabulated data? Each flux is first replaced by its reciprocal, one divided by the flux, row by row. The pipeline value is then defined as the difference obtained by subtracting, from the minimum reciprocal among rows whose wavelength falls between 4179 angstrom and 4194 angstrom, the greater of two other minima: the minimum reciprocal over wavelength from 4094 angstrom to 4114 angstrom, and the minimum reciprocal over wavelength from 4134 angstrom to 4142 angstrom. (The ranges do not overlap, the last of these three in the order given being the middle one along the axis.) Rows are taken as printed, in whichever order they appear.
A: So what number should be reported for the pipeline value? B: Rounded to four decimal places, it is -0.0038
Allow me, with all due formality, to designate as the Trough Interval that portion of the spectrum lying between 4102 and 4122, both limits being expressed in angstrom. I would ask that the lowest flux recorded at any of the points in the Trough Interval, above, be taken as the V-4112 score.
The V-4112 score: 19.4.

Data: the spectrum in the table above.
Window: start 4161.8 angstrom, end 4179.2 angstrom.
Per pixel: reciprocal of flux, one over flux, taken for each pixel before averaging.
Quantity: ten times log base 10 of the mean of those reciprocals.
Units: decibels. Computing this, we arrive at -14.36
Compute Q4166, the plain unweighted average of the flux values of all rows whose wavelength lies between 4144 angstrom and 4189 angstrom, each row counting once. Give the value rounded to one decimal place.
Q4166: 28.6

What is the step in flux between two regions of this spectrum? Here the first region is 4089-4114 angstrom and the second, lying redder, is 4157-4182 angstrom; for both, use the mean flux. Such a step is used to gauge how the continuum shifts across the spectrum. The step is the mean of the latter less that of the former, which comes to 3.5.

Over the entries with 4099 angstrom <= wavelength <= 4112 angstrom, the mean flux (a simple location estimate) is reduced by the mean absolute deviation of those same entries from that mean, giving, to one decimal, 20.2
